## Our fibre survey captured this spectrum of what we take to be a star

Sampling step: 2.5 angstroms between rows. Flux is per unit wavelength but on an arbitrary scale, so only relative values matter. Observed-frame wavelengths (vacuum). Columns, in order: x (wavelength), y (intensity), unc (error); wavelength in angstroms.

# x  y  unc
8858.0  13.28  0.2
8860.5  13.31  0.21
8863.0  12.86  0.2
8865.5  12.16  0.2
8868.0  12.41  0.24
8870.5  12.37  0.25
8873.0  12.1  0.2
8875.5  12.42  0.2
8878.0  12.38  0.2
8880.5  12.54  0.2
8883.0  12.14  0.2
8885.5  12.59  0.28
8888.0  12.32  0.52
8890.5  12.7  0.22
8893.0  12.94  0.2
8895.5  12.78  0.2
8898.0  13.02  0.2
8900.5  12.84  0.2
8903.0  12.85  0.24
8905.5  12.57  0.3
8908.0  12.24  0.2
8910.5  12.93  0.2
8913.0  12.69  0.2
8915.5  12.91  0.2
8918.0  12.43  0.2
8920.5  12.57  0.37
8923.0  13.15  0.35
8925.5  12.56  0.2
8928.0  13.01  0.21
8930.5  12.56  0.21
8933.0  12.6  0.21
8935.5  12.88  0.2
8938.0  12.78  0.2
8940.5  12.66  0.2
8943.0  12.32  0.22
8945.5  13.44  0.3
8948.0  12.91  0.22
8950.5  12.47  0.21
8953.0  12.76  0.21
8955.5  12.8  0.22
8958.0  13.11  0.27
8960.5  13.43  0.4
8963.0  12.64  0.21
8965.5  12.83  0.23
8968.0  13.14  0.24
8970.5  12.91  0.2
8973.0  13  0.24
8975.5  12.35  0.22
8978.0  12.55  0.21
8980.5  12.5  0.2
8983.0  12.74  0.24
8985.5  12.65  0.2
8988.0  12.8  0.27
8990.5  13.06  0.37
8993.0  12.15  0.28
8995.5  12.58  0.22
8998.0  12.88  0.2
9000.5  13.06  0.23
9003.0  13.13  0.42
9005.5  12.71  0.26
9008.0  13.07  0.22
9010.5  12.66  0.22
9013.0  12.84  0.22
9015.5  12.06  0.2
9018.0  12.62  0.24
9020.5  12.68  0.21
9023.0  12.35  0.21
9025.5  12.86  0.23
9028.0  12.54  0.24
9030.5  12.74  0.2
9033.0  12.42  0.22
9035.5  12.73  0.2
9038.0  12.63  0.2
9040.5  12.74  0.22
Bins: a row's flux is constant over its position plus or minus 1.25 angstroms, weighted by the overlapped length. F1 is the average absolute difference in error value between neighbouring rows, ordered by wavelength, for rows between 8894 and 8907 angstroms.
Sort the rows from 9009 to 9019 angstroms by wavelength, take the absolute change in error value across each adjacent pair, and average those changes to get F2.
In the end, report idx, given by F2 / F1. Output 0.80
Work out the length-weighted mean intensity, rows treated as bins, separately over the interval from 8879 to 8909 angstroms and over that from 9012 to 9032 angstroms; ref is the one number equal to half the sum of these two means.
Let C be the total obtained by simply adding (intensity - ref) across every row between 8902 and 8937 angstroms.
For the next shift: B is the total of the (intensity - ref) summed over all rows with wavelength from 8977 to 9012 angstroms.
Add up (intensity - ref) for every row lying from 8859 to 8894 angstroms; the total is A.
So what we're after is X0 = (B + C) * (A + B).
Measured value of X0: 3.0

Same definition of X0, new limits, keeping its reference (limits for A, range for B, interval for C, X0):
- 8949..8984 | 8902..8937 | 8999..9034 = 11.7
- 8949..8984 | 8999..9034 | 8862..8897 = -2.0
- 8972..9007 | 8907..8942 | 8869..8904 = 3.3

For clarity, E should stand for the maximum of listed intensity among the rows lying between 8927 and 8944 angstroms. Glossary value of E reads 13.01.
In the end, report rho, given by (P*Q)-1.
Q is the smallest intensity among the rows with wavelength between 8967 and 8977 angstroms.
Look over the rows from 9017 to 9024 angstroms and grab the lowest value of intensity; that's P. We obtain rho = 152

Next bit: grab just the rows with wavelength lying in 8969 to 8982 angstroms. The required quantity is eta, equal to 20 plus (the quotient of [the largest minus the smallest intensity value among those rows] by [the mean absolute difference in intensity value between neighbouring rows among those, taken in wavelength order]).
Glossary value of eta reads 22.6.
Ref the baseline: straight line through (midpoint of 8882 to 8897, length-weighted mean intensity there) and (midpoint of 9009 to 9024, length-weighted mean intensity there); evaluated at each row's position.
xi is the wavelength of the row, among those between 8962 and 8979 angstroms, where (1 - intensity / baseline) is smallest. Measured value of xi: 8968.0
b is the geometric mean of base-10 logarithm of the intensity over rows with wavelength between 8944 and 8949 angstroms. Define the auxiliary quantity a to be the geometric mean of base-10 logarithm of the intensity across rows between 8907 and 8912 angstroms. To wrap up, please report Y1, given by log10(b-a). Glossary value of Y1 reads -1.7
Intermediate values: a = 1.10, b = 1.12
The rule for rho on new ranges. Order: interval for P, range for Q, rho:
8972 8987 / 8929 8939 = 154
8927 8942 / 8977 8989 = 156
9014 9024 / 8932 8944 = 148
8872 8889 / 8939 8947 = 148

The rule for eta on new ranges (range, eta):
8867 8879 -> 21.9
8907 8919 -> 21.7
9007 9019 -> 22.1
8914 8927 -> 21.6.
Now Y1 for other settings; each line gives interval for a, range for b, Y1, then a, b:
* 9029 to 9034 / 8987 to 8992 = -1.9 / 1.10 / 1.11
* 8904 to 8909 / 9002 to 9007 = -1.8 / 1.09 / 1.11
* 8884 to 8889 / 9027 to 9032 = -2.2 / 1.10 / 1.10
